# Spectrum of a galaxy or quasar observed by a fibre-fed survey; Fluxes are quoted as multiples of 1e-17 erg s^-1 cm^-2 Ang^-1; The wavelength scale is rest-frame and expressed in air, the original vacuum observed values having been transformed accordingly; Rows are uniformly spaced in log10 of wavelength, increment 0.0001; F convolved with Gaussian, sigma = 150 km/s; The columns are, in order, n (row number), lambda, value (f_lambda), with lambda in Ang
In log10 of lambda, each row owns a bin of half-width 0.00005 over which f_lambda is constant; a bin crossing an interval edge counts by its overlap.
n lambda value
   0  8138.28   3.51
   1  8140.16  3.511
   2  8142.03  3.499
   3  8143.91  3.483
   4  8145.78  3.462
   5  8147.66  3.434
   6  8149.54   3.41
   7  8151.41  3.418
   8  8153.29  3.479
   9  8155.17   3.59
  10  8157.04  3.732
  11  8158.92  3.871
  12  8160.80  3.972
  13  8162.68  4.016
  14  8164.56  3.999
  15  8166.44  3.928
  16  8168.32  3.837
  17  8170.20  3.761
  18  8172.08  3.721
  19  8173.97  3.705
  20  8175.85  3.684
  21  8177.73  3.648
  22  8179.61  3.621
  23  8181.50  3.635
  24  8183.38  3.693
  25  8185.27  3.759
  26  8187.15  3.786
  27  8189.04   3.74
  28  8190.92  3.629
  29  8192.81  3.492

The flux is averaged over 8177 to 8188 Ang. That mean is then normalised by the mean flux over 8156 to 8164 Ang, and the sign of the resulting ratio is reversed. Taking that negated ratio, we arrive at -0.95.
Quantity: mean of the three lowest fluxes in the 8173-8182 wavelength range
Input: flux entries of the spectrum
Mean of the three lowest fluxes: 3.63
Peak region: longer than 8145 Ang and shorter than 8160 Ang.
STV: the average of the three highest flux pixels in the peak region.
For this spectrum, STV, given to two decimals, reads 3.73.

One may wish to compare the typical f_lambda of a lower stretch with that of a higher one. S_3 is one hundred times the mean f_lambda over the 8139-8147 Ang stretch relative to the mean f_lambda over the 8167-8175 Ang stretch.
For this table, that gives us 93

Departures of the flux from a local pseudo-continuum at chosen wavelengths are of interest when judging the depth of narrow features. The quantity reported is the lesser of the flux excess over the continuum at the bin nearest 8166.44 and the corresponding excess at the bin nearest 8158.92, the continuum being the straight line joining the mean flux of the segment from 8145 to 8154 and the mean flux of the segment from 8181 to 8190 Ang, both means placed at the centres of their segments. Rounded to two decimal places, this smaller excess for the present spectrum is 0.35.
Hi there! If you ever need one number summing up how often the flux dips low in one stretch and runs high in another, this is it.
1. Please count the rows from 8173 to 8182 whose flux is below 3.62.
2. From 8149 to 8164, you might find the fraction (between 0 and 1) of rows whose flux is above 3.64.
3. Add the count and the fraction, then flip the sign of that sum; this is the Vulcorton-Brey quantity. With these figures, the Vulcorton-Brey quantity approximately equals -0.50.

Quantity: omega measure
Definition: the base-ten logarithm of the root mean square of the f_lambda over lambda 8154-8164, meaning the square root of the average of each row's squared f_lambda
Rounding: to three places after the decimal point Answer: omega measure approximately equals 0.584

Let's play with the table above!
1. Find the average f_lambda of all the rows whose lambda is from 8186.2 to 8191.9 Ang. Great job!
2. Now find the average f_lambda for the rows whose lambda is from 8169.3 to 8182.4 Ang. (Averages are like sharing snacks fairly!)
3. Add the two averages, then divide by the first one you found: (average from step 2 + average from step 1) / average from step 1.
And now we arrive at 1.99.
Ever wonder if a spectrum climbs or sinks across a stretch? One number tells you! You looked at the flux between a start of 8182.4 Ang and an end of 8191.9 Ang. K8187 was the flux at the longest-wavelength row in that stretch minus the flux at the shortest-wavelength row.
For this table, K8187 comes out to -0.1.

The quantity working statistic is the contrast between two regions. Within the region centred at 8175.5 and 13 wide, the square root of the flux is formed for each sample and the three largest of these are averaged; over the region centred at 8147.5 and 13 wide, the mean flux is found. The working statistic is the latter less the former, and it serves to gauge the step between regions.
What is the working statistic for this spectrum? 1.52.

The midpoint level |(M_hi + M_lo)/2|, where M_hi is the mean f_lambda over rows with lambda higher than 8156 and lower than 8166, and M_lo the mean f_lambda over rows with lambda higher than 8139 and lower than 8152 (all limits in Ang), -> 3.69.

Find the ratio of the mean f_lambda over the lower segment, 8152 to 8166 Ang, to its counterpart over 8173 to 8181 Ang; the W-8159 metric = 1.04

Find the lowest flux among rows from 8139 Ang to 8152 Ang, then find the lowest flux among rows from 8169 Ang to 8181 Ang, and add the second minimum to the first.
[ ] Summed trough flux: 7.03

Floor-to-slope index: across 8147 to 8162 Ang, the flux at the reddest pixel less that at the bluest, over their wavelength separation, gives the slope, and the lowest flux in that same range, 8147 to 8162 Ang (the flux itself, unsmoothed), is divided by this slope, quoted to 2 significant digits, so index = 83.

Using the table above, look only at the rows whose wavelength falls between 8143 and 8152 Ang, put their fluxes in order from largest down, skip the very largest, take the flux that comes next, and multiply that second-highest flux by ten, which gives 34.6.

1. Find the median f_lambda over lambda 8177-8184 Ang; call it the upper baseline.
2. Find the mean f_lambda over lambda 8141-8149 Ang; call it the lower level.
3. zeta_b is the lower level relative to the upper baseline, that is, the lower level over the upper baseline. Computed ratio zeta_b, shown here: 0.95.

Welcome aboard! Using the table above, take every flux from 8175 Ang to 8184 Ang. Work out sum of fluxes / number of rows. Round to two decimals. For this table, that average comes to 3.66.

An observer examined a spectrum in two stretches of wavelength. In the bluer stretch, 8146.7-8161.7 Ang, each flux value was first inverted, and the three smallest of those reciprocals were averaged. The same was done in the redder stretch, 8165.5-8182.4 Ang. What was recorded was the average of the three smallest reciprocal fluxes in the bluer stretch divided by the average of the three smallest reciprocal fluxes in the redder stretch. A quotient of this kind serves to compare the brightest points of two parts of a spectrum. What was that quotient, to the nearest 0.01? 1.00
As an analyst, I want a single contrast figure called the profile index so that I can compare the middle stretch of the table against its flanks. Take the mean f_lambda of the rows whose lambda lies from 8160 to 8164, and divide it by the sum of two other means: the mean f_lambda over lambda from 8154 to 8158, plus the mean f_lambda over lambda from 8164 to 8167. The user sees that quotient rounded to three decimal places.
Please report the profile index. 0.524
